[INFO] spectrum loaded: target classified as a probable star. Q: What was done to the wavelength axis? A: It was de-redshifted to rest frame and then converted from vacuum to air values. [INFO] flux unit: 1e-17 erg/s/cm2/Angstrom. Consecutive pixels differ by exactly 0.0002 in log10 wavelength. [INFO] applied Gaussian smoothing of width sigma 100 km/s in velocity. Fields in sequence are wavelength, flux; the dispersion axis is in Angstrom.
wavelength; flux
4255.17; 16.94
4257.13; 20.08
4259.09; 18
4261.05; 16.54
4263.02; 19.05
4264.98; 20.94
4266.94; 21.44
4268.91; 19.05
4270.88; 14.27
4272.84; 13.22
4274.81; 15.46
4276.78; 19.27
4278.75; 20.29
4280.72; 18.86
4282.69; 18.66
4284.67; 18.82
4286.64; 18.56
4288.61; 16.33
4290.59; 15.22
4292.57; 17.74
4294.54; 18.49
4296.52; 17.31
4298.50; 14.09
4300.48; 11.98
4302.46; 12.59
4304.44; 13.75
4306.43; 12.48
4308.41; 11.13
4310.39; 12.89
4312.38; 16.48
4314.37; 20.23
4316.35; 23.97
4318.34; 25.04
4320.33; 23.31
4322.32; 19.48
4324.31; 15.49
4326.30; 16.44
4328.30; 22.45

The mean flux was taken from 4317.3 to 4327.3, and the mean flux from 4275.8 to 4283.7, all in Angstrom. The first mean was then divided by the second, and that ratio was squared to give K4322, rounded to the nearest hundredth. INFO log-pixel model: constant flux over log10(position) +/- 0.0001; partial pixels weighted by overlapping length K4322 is 1.07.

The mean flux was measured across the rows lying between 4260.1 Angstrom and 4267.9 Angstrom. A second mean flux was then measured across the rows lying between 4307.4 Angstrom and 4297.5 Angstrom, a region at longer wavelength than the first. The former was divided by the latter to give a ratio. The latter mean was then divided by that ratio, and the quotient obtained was 8.6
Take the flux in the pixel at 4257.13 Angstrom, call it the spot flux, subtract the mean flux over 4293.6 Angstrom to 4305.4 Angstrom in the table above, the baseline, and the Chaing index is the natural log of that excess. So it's 1.7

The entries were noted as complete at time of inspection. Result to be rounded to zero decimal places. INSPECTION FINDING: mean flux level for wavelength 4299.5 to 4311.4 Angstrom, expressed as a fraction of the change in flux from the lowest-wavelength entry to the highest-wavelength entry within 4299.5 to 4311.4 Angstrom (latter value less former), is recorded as 14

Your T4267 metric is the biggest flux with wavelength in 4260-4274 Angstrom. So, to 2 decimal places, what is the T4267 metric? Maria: 21.44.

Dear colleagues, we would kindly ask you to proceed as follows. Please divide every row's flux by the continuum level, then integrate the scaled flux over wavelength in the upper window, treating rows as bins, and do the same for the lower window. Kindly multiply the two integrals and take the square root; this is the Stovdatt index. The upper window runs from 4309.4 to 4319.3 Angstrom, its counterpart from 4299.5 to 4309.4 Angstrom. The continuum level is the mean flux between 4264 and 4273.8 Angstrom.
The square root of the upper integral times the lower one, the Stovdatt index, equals 8.7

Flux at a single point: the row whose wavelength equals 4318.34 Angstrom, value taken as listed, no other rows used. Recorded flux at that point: 25.04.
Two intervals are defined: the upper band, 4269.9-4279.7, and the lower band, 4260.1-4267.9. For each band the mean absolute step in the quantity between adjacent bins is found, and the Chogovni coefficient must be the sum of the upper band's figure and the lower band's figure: 3.7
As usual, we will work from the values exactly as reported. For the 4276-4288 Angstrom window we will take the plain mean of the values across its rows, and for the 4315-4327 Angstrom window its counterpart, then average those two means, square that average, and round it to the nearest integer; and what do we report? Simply 394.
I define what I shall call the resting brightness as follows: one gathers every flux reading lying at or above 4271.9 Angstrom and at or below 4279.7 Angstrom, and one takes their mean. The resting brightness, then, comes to 17.1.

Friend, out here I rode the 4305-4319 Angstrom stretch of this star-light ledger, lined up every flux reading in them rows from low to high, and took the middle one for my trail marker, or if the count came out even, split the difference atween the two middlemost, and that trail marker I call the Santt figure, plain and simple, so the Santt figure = 16.5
